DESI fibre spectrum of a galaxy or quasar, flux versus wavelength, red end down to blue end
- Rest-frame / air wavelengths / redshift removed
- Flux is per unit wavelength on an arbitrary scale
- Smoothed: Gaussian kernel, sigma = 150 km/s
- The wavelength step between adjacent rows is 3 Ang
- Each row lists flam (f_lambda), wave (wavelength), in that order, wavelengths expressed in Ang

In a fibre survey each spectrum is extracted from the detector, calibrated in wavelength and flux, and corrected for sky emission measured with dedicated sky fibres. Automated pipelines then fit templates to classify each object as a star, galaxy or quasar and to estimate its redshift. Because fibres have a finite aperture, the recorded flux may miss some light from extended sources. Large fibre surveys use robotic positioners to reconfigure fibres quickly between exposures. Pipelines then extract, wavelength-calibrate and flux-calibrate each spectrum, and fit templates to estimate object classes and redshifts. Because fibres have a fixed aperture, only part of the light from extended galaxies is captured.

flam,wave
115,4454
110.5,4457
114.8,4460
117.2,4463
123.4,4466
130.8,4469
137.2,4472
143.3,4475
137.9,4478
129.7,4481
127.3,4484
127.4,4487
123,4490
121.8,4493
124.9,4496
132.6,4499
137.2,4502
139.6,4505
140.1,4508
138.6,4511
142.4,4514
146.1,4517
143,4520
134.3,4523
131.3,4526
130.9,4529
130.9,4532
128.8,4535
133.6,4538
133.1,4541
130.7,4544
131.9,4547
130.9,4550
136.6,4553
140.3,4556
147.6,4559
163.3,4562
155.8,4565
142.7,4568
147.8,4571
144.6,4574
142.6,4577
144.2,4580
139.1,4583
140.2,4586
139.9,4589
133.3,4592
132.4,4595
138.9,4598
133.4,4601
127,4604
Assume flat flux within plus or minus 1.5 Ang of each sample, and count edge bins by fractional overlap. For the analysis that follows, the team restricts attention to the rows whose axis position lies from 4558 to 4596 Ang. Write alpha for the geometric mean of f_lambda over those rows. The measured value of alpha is 144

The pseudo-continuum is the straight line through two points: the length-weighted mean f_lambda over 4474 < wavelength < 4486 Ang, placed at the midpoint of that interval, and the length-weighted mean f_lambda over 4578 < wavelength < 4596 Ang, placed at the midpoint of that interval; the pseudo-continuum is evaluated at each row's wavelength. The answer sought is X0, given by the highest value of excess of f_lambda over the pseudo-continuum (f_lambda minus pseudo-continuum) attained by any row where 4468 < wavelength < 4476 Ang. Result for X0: 10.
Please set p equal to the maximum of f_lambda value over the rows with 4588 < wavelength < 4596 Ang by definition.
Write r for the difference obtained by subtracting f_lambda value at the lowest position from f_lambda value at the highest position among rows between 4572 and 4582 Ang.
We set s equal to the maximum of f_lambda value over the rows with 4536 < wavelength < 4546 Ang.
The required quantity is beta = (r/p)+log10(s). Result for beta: 2.12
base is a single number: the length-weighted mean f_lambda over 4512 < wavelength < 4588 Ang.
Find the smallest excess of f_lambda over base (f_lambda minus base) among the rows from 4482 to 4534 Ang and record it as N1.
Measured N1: -17.9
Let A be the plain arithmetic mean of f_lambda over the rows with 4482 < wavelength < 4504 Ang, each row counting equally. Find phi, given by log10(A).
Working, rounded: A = 128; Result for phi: 2.11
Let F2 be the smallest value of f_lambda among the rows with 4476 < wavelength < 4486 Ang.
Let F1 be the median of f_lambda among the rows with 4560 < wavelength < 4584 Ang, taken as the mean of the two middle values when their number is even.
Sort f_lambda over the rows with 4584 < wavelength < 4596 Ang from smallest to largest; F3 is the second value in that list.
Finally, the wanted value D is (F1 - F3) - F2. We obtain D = -116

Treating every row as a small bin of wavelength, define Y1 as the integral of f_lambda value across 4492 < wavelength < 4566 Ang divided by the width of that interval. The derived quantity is 137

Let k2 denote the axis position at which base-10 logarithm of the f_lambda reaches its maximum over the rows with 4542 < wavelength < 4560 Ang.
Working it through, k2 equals 4559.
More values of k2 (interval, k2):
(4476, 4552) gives 4517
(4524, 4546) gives 4538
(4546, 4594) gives 4562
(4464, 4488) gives 4475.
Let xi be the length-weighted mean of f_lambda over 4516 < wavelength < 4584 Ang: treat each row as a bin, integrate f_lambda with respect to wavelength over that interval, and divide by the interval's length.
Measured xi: 140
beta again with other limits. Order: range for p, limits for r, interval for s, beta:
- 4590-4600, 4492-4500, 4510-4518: 2.24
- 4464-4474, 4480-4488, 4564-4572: 2.18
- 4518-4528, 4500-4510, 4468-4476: 2.18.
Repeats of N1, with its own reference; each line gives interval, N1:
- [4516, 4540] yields -10.9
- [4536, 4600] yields -9.0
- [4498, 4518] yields -7.1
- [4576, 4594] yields -6.4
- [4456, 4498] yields -29.2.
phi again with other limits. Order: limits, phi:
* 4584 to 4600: 2.14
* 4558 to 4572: 2.18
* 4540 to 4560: 2.13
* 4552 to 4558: 2.14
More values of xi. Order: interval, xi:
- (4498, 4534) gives 137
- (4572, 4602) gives 139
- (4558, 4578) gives 149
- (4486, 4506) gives 129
